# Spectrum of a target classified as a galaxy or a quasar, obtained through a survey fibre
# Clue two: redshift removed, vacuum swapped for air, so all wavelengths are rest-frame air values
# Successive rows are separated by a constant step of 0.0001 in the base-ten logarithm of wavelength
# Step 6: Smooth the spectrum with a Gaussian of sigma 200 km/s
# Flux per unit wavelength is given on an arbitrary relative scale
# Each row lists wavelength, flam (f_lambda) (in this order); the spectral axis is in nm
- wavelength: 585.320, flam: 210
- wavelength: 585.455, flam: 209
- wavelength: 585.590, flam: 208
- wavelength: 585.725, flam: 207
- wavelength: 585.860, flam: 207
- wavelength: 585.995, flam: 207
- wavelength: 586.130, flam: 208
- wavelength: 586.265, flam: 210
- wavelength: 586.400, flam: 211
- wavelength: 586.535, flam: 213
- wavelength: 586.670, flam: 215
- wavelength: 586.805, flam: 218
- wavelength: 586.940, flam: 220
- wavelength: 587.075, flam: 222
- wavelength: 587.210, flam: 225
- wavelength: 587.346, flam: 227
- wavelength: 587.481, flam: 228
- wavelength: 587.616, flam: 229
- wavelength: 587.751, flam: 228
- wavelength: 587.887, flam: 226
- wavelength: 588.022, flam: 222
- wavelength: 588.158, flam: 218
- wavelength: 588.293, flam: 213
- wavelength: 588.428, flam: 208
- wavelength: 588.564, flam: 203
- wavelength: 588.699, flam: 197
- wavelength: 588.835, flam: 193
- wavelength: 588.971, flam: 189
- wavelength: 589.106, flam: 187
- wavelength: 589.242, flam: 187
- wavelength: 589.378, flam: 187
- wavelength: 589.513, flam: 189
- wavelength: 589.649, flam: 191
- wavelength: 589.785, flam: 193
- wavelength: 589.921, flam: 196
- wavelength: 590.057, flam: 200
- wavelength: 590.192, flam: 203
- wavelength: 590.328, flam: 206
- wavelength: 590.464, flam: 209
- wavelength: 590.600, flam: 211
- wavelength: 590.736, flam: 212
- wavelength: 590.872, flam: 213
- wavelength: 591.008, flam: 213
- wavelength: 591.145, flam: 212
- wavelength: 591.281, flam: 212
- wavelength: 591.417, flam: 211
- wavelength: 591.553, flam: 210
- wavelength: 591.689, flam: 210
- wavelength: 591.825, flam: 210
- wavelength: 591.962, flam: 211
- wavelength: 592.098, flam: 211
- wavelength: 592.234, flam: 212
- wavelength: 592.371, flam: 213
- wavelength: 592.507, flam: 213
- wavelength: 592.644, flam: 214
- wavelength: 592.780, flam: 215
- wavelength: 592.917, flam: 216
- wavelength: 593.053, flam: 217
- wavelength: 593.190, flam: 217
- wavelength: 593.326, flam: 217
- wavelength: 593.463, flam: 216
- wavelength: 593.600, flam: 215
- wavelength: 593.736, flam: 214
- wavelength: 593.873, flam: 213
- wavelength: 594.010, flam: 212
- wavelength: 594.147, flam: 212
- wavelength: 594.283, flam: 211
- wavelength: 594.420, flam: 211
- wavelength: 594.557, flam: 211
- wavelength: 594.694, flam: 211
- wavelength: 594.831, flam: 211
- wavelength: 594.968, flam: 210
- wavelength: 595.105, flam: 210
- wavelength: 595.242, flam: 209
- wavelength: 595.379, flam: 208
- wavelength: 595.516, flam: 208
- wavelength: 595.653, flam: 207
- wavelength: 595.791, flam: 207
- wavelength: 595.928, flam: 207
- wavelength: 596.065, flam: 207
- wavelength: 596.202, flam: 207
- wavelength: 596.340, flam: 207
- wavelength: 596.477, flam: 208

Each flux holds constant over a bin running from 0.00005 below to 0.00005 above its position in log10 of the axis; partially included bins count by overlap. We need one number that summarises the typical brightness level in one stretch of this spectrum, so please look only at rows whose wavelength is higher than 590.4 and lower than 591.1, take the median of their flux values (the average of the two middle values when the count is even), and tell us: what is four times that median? 848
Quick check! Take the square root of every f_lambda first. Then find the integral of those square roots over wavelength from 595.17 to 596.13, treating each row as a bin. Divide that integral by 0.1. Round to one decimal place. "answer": 138.3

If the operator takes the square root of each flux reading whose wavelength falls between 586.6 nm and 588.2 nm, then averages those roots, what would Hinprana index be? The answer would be 14.9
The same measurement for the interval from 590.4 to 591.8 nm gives 14.5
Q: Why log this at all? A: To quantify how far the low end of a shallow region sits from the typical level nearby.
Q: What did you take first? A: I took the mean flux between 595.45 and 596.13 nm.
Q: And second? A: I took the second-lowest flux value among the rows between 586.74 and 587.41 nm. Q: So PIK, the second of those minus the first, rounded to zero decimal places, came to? 13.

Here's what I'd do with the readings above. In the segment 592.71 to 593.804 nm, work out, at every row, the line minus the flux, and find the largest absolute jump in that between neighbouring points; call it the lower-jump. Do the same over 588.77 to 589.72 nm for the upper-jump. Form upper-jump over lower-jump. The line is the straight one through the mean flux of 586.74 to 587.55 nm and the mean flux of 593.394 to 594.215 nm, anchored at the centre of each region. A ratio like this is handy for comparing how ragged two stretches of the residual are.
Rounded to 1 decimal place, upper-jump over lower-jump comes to 3.2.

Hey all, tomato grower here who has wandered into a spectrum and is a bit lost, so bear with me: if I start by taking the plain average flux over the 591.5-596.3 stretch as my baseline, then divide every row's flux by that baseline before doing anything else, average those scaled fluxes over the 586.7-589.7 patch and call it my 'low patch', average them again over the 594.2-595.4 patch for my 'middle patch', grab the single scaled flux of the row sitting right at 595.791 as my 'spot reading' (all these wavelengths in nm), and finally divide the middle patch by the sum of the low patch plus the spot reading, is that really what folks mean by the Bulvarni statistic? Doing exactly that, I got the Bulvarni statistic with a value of 0.505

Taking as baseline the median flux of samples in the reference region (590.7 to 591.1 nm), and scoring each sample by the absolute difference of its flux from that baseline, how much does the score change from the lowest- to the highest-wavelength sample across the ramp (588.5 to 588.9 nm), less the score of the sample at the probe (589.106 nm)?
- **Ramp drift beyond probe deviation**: -16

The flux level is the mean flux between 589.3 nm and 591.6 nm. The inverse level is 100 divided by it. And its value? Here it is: 0.490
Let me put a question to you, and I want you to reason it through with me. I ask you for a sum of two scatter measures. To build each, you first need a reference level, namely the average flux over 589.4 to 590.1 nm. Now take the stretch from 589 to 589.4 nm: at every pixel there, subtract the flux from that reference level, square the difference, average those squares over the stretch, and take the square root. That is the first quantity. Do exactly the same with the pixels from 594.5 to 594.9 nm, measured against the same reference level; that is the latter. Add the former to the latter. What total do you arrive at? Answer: 24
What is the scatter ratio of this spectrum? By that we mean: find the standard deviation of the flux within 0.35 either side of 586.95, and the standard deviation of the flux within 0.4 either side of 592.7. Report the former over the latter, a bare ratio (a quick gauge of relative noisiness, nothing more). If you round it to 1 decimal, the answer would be 2.3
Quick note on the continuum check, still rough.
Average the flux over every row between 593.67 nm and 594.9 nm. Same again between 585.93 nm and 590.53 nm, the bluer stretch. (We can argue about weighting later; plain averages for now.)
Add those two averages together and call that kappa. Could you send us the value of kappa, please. 420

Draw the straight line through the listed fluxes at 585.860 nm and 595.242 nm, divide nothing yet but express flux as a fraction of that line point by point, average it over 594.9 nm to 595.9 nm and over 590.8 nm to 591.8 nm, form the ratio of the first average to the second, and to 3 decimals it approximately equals 0.981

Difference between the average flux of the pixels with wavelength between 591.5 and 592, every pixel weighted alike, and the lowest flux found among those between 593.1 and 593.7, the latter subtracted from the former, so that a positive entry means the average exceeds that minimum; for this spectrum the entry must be -5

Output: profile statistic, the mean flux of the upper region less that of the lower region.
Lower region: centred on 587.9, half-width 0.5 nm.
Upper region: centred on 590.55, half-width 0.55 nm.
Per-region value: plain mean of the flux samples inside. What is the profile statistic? -15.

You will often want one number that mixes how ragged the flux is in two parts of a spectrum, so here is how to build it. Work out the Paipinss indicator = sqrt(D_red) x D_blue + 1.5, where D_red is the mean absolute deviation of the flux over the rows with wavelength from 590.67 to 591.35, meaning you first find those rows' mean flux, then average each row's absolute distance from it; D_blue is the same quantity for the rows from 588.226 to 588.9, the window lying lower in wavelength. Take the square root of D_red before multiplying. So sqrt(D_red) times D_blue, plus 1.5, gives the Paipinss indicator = 5.8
